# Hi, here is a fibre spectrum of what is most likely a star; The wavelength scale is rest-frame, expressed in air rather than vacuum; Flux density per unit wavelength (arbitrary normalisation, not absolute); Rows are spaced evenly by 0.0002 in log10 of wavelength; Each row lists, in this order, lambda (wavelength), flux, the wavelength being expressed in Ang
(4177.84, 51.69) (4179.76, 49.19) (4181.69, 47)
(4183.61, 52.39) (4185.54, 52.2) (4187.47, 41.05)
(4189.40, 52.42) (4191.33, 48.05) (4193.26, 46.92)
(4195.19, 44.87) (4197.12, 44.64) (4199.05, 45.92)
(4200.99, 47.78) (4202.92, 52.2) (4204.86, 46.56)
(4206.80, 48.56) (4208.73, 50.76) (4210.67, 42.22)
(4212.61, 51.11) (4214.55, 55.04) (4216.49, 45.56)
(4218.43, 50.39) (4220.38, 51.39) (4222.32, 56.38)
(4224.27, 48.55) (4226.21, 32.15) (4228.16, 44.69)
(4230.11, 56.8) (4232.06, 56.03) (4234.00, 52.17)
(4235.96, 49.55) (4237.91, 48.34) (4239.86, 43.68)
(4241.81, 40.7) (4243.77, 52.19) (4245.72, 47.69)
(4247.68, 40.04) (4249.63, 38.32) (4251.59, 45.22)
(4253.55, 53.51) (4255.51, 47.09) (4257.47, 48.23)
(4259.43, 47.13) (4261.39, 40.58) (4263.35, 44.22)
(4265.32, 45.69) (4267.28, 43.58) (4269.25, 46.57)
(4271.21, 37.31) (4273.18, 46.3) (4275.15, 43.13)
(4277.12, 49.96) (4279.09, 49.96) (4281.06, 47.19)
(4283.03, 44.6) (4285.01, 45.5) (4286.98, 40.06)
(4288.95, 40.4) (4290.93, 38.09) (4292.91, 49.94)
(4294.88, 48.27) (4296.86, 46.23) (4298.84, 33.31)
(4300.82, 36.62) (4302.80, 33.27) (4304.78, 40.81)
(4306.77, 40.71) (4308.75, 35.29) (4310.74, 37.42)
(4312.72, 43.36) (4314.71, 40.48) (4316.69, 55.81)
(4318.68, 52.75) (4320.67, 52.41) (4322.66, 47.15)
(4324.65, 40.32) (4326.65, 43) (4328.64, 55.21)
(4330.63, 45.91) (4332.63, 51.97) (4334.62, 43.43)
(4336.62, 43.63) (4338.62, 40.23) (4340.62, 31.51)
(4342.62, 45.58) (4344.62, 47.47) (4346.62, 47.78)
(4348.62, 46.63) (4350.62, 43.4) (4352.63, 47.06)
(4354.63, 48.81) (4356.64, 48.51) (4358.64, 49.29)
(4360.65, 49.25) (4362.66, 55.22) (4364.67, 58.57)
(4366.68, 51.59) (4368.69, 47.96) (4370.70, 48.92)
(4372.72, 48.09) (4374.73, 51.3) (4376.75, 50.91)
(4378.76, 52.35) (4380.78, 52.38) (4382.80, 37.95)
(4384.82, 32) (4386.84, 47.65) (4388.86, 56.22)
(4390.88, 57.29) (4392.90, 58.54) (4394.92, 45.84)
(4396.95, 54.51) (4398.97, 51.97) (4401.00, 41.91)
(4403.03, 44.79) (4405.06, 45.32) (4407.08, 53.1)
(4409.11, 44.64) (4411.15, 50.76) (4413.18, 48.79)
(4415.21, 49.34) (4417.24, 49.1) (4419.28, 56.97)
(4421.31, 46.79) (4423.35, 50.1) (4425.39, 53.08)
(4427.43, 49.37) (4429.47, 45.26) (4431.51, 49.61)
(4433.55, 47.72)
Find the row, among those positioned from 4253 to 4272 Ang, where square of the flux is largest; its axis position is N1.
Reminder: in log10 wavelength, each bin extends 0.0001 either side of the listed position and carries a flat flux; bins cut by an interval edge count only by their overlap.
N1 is 4253.55 Ang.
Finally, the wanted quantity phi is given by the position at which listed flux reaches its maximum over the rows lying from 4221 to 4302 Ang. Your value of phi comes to 4230.11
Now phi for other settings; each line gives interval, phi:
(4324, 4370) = 4364.67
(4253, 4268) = 4253.55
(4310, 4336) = 4316.69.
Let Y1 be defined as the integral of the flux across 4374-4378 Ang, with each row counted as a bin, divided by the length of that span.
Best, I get 51.2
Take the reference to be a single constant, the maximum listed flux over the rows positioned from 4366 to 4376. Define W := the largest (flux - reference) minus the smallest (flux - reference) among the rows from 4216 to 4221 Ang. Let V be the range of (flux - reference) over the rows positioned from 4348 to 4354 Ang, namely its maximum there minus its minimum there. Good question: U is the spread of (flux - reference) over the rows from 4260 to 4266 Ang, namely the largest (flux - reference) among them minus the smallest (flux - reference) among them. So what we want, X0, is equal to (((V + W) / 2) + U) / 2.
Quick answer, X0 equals 5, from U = 5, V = 4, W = 6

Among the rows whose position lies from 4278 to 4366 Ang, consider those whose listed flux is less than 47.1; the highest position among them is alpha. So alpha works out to 4352.63 Ang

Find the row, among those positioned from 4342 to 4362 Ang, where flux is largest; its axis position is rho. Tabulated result 4358.64 Ang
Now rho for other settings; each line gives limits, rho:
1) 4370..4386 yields 4380.78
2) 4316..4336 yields 4316.69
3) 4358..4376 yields 4364.67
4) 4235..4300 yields 4253.55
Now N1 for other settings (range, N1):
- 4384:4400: 4392.90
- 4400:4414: 4407.08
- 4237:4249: 4243.77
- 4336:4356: 4354.63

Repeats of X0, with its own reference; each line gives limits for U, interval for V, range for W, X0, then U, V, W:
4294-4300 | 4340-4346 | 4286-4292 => 12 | 15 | 16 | 2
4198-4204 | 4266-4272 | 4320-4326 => 8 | 6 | 9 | 12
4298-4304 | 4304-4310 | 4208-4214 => 5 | 3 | 6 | 9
